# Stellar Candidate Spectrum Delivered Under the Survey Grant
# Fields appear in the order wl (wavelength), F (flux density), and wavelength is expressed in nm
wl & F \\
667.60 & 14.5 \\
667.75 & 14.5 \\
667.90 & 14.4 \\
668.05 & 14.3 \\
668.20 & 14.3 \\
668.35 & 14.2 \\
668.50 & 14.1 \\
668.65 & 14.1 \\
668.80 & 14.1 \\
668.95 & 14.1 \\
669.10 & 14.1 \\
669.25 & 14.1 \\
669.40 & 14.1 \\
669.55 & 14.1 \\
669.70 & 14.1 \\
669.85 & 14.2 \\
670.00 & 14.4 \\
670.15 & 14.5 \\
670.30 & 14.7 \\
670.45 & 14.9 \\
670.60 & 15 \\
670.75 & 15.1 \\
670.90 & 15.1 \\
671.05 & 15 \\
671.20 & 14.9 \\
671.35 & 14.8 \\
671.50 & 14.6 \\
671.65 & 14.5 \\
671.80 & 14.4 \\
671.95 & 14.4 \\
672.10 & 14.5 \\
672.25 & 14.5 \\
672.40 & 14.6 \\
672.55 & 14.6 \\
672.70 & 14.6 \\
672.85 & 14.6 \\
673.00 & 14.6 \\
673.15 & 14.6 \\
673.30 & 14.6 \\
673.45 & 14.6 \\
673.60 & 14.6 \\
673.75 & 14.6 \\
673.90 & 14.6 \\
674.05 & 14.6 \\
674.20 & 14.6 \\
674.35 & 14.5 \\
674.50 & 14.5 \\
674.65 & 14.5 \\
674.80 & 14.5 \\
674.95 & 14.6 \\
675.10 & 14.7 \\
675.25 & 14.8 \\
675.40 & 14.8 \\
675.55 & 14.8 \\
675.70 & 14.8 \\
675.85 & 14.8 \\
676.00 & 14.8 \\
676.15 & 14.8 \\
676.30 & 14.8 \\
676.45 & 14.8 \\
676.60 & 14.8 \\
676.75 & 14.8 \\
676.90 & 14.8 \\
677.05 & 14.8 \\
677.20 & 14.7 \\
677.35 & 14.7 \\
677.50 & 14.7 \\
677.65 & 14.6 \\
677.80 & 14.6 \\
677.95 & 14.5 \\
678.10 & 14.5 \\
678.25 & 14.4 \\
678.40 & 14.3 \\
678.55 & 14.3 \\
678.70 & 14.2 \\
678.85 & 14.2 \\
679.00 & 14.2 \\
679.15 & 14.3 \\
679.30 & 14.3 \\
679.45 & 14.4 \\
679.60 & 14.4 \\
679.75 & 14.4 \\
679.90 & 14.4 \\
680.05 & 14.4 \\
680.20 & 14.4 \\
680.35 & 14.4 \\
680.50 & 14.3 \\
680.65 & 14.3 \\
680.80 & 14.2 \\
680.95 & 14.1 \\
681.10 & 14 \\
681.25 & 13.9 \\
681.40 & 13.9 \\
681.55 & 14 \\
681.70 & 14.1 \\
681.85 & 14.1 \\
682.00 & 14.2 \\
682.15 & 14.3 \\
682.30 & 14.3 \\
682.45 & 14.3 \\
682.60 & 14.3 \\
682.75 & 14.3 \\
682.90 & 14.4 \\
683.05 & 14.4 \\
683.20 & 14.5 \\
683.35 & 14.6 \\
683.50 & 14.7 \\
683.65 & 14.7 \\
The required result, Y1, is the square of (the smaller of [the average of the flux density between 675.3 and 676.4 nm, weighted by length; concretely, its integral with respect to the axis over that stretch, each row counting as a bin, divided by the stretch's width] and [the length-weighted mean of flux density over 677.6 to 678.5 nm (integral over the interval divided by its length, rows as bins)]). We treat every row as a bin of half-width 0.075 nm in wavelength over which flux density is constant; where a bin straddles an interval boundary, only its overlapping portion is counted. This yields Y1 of 210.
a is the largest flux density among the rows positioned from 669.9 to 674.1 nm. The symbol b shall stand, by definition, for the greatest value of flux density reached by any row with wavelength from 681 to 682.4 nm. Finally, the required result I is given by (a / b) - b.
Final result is -13.2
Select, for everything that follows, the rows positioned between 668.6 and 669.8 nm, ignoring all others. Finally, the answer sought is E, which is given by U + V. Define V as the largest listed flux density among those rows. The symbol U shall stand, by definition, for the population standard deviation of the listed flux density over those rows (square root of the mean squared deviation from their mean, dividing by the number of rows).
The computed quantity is 14.1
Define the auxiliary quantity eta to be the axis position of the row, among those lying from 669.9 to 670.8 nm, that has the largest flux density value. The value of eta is 670.75 nm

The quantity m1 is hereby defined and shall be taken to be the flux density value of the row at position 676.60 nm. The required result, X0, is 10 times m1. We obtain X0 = 148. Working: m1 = 14.8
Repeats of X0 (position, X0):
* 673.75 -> 146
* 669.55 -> 141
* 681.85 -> 141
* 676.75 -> 148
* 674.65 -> 145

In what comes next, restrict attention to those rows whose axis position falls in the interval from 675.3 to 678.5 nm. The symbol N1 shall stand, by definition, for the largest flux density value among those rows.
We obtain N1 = 14.8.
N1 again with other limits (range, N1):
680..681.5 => 14.4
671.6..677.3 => 14.8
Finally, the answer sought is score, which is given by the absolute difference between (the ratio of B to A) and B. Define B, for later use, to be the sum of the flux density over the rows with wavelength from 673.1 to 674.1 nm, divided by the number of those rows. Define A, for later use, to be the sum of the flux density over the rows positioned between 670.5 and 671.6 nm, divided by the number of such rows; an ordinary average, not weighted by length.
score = 13.6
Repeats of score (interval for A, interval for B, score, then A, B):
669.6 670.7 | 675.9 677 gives 13.8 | 14.5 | 14.8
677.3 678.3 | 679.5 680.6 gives 13.4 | 14.6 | 14.4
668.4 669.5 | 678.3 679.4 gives 13.2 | 14.1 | 14.3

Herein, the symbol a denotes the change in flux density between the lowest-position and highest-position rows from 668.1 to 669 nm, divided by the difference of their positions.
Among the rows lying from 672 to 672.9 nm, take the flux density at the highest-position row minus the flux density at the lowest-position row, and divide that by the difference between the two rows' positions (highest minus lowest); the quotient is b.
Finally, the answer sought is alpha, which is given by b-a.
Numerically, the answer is 0.4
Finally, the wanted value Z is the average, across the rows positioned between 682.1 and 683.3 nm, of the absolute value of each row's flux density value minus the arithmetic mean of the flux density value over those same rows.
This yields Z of 0.06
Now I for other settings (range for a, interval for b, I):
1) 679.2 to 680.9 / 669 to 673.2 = -14.1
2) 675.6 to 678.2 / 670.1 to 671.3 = -14.1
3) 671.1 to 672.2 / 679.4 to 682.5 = -13.4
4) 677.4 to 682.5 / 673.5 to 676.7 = -13.8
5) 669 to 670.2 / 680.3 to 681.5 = -13.4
